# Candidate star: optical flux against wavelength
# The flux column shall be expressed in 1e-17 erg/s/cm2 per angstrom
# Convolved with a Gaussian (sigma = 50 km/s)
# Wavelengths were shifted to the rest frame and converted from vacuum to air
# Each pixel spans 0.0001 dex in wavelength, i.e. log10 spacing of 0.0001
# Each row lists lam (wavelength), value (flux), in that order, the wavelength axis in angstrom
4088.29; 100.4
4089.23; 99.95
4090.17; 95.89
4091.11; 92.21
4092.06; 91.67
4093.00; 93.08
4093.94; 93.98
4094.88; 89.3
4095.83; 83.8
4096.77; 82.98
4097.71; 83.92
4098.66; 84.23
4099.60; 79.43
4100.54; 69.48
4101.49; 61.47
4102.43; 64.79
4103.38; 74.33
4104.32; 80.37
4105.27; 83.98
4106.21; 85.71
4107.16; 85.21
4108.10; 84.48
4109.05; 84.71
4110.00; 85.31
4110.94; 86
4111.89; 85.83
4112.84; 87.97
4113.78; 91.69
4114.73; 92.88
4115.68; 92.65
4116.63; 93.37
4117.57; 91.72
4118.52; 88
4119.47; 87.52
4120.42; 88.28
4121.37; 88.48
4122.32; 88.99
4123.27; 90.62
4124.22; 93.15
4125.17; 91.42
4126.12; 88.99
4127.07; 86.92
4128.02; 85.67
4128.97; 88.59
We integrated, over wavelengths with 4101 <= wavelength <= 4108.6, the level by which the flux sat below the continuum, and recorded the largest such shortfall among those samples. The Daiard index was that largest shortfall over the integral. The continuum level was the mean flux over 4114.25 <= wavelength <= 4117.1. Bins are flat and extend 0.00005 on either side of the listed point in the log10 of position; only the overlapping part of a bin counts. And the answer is 0.27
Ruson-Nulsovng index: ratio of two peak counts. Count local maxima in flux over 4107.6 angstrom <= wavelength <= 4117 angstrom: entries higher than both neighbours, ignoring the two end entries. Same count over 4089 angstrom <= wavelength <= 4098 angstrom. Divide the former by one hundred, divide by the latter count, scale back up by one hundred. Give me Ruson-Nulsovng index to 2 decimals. 2.00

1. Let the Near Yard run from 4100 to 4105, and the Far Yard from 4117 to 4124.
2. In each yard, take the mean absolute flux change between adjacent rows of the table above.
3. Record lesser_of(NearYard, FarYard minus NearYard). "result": -5.5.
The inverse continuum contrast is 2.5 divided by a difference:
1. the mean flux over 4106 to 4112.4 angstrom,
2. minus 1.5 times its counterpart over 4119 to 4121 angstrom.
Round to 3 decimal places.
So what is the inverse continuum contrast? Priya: -0.054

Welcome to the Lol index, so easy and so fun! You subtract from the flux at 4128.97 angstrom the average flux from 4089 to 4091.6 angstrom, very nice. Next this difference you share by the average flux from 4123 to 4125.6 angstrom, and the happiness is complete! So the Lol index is -0.08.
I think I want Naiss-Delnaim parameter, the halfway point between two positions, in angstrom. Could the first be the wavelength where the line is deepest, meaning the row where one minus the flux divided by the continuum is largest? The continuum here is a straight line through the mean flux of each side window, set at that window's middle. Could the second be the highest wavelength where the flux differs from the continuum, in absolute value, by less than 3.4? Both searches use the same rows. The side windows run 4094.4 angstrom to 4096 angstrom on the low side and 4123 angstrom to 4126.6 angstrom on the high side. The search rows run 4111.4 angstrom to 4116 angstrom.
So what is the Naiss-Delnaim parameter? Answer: 4113.8 angstrom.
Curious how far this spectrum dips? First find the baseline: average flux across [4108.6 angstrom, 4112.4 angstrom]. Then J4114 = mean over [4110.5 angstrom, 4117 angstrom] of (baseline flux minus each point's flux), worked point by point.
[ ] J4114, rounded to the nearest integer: -5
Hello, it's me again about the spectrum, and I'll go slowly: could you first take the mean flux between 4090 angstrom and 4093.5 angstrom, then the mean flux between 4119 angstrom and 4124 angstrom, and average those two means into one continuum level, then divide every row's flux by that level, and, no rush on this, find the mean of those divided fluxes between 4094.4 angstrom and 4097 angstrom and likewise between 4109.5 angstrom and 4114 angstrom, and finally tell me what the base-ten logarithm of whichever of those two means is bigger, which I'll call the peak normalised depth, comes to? -0.018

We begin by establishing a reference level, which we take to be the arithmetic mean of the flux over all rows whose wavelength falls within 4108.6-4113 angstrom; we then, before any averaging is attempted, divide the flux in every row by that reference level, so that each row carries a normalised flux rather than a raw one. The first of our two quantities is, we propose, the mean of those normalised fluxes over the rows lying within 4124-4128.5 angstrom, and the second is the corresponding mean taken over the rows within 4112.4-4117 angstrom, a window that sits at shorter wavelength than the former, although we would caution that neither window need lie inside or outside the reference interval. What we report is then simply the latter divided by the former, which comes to 1.03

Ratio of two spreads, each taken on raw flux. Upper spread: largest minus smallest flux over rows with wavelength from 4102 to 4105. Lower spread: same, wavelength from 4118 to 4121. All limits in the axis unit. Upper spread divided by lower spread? 20.5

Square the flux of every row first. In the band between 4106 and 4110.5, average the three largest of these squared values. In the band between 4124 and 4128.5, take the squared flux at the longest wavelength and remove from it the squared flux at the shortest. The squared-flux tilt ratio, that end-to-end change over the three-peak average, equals -0.18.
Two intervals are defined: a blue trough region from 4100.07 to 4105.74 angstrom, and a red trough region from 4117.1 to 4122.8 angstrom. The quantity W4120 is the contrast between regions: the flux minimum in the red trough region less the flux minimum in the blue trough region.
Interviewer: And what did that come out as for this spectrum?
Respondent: 26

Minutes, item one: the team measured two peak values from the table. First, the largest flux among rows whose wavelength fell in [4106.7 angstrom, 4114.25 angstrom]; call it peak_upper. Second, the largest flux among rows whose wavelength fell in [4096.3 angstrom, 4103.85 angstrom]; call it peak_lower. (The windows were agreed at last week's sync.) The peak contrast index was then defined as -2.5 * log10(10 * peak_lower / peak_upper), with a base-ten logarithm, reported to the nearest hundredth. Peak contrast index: -2.41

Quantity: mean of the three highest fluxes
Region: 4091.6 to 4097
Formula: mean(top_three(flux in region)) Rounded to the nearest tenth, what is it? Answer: 92.9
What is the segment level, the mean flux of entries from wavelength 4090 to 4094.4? 93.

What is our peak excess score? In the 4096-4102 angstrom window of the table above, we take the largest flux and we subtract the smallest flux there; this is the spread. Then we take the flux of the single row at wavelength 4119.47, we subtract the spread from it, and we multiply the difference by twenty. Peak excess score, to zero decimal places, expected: 1295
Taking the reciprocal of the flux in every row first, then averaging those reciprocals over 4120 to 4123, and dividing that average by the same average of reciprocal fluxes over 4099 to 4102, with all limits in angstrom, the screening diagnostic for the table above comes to 0.78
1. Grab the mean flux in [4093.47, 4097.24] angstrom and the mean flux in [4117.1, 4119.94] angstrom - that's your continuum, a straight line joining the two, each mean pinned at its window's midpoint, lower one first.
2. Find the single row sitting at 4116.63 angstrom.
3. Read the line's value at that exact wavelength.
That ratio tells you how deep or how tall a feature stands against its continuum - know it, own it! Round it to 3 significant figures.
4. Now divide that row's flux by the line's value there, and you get 1.05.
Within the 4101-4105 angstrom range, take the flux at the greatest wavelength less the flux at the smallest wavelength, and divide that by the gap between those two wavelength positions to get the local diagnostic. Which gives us 6.7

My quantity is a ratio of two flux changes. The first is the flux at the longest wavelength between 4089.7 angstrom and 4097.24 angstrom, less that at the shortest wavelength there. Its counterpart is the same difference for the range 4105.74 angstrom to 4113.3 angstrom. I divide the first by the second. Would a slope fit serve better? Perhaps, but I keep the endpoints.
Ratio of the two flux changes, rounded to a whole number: -6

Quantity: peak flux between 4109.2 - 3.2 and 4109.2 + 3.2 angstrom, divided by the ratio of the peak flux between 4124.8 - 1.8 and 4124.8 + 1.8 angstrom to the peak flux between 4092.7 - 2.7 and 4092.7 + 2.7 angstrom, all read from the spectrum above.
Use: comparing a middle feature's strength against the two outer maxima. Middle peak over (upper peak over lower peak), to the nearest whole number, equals 89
